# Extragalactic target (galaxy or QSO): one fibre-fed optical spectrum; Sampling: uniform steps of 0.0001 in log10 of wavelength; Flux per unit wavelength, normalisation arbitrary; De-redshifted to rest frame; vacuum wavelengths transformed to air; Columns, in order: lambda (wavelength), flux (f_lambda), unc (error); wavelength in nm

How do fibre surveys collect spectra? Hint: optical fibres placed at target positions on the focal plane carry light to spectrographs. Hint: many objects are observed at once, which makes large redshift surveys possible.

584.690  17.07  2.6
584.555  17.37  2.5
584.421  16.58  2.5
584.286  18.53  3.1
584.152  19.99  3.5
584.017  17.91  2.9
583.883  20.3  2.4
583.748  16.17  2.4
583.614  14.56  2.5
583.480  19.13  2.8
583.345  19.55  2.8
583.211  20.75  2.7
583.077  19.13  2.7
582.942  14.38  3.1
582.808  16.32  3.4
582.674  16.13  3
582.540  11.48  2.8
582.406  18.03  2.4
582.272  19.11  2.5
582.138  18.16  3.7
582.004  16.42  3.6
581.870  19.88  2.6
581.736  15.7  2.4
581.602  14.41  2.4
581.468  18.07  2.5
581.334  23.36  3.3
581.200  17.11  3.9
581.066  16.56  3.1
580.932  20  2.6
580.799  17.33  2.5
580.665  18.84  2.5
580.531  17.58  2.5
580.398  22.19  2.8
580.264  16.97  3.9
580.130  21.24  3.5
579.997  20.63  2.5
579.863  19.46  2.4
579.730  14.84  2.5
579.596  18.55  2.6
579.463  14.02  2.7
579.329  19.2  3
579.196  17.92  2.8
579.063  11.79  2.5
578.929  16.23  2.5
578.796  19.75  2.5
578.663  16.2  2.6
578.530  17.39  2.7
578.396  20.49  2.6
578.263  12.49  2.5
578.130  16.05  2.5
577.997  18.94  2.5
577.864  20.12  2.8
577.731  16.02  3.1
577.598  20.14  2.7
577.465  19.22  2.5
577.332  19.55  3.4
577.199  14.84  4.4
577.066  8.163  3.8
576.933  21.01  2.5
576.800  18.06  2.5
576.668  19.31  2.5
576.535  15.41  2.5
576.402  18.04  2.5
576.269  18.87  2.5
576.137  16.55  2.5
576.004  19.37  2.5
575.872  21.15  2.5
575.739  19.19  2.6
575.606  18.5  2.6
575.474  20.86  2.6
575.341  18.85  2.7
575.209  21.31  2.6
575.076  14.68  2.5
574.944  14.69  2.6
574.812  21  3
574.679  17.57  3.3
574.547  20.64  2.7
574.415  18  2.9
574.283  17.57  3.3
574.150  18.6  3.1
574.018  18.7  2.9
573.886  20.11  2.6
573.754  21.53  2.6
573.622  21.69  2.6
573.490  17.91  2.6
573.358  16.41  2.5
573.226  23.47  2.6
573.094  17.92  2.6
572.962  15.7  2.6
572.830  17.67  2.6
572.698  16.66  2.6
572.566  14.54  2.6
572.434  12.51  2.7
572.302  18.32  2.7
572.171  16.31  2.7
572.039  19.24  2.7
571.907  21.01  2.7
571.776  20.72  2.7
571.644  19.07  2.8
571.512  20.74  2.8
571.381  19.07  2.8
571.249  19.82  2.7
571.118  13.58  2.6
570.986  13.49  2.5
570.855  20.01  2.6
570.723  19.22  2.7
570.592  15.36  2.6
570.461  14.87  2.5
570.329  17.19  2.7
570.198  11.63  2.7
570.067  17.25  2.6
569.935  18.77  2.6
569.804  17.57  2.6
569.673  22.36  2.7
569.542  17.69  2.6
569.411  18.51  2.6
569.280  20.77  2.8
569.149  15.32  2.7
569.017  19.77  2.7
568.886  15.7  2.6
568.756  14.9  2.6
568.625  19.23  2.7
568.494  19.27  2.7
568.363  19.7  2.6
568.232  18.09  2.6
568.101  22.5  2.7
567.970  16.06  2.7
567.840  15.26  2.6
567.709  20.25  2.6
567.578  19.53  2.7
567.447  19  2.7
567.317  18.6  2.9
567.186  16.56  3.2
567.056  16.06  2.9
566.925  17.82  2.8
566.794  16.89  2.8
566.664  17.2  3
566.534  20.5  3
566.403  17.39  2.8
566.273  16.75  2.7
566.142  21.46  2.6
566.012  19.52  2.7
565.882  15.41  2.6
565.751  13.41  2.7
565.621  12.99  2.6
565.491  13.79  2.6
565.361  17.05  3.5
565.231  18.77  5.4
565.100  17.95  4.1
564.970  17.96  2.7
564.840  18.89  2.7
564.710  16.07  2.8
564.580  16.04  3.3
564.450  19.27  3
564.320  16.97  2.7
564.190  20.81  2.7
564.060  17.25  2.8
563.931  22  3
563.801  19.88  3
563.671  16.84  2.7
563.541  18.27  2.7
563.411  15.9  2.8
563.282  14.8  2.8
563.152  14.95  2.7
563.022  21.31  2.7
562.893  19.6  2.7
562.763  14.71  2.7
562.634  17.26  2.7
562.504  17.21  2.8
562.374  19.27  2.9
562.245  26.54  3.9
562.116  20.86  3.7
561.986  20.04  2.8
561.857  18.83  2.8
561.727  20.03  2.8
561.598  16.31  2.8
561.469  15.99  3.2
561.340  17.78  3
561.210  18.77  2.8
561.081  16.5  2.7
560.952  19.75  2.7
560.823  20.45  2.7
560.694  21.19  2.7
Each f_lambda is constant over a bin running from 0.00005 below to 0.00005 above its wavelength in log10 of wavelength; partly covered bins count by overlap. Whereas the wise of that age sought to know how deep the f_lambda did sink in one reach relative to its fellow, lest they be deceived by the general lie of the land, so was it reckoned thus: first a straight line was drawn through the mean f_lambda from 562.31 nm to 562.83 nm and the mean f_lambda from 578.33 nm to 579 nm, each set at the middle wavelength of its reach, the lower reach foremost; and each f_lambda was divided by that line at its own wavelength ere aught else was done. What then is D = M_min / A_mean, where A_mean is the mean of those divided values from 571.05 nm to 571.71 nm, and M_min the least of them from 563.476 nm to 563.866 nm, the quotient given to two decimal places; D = 0.94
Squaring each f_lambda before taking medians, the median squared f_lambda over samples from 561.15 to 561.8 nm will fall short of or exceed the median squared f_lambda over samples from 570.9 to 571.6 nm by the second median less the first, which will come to 48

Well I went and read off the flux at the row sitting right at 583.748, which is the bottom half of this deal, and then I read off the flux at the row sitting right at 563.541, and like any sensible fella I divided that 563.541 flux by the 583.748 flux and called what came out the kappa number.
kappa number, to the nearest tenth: 1.1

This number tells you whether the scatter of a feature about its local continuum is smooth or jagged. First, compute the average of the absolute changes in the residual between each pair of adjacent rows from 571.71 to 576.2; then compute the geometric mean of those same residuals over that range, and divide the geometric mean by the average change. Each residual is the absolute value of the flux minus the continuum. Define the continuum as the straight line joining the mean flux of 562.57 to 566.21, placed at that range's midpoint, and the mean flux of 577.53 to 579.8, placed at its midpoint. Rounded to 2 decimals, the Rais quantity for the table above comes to 0.99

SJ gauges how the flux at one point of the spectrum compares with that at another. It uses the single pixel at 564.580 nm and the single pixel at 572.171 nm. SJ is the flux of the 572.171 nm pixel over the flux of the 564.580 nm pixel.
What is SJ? 1.02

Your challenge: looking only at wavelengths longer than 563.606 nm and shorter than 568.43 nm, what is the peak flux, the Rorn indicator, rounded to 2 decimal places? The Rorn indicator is 22.50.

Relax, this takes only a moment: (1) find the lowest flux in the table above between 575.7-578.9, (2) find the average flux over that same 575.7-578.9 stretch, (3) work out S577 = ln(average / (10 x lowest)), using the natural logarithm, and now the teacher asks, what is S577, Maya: -1.53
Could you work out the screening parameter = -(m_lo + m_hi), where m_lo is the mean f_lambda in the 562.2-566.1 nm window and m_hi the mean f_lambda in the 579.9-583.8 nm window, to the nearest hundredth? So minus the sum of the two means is -35.59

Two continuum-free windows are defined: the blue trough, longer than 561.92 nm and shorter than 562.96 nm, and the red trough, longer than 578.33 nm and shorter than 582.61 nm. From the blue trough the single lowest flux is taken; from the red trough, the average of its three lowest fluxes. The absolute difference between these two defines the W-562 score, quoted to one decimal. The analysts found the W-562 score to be 2.3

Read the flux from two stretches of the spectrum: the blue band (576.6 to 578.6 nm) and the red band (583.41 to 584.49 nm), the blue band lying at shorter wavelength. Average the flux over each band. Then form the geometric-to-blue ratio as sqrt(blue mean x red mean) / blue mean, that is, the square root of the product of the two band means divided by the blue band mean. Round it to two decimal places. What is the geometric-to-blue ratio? 1.01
